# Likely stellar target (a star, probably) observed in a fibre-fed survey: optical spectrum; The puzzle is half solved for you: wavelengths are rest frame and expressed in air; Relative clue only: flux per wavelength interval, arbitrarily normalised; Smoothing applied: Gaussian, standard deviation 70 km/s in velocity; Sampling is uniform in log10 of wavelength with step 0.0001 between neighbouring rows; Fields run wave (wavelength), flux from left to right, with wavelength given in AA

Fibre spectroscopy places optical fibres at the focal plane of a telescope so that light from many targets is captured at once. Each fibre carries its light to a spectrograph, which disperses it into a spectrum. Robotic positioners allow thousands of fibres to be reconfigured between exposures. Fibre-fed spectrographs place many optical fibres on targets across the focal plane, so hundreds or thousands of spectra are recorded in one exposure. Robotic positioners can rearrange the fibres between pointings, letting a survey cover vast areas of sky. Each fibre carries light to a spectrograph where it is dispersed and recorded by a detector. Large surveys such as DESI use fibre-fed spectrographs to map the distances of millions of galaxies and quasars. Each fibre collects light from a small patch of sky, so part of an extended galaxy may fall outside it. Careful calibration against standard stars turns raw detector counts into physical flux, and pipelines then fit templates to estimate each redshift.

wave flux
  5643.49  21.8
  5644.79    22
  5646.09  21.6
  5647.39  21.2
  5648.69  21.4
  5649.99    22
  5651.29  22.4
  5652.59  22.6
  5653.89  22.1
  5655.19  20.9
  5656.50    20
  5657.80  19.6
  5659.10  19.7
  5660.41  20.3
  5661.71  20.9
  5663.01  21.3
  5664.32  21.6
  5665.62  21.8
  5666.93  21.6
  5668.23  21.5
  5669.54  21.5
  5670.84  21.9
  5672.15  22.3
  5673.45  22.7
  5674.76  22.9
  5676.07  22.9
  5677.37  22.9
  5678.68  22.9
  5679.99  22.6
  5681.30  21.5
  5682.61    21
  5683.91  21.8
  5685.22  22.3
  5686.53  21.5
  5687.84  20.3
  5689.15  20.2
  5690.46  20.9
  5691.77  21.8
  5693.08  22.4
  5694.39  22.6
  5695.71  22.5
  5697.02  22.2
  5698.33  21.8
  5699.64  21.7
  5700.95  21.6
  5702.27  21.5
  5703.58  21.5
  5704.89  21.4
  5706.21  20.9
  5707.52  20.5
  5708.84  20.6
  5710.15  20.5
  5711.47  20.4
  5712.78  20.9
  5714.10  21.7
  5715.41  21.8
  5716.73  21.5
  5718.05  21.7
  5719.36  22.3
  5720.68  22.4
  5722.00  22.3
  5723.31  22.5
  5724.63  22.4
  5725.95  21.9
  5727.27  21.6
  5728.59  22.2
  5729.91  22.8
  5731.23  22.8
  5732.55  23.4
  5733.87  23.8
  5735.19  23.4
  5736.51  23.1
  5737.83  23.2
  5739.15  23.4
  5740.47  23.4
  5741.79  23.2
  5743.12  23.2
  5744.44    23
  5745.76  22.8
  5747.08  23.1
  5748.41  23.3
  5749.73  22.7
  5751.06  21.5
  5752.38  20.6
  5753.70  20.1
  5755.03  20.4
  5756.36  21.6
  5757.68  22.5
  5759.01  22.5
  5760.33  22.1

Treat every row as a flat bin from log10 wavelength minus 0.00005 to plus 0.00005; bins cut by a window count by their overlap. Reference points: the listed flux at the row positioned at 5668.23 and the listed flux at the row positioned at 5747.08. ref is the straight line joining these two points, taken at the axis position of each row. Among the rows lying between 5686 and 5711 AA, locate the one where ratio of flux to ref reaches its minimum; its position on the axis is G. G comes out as 5710.15 AA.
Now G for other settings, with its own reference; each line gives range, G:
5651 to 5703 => 5657.80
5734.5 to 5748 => 5745.76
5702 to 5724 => 5711.47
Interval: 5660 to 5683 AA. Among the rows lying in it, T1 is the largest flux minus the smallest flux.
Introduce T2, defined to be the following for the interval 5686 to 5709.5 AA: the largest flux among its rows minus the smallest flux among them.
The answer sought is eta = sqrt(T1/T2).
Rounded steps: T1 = 2.6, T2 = 2.4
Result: 1.04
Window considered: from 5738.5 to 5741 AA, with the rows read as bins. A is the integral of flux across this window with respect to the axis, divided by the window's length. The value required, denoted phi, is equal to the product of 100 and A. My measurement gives 2342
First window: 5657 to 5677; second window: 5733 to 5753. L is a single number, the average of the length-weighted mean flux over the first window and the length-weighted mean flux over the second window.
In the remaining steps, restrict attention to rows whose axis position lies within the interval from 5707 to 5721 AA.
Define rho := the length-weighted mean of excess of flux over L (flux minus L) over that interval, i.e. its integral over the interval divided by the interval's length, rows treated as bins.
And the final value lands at -0.9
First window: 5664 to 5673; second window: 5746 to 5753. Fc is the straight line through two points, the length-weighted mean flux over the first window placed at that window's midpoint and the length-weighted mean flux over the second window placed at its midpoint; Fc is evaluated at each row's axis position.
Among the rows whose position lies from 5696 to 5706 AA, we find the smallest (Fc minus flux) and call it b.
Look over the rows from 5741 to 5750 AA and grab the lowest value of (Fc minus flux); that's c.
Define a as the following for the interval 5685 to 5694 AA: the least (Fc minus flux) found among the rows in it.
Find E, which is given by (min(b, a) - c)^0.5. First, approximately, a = -0.46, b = -0.2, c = -1.03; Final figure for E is 0.75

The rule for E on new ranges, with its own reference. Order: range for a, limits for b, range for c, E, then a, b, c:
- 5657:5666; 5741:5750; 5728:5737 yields 0.77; -0.03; -1.0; -1.62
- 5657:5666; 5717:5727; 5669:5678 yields 0.83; -0.03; -0.4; -1.07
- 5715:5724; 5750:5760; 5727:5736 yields 1.11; -0.38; -0.2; -1.62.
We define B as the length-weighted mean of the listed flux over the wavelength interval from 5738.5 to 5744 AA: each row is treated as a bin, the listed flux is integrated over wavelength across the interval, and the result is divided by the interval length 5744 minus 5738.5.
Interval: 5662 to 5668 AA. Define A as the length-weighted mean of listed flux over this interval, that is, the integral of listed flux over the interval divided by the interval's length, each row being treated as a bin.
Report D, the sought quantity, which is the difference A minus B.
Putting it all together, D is -1.7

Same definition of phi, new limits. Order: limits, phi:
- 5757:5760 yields 2251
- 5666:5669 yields 2154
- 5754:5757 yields 2082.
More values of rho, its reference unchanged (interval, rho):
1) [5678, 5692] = -0.7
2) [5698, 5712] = -1.1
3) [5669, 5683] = 0.1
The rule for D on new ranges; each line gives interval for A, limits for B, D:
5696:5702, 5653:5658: 1.0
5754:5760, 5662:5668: 0.1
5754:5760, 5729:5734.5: -1.5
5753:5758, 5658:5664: 0.5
